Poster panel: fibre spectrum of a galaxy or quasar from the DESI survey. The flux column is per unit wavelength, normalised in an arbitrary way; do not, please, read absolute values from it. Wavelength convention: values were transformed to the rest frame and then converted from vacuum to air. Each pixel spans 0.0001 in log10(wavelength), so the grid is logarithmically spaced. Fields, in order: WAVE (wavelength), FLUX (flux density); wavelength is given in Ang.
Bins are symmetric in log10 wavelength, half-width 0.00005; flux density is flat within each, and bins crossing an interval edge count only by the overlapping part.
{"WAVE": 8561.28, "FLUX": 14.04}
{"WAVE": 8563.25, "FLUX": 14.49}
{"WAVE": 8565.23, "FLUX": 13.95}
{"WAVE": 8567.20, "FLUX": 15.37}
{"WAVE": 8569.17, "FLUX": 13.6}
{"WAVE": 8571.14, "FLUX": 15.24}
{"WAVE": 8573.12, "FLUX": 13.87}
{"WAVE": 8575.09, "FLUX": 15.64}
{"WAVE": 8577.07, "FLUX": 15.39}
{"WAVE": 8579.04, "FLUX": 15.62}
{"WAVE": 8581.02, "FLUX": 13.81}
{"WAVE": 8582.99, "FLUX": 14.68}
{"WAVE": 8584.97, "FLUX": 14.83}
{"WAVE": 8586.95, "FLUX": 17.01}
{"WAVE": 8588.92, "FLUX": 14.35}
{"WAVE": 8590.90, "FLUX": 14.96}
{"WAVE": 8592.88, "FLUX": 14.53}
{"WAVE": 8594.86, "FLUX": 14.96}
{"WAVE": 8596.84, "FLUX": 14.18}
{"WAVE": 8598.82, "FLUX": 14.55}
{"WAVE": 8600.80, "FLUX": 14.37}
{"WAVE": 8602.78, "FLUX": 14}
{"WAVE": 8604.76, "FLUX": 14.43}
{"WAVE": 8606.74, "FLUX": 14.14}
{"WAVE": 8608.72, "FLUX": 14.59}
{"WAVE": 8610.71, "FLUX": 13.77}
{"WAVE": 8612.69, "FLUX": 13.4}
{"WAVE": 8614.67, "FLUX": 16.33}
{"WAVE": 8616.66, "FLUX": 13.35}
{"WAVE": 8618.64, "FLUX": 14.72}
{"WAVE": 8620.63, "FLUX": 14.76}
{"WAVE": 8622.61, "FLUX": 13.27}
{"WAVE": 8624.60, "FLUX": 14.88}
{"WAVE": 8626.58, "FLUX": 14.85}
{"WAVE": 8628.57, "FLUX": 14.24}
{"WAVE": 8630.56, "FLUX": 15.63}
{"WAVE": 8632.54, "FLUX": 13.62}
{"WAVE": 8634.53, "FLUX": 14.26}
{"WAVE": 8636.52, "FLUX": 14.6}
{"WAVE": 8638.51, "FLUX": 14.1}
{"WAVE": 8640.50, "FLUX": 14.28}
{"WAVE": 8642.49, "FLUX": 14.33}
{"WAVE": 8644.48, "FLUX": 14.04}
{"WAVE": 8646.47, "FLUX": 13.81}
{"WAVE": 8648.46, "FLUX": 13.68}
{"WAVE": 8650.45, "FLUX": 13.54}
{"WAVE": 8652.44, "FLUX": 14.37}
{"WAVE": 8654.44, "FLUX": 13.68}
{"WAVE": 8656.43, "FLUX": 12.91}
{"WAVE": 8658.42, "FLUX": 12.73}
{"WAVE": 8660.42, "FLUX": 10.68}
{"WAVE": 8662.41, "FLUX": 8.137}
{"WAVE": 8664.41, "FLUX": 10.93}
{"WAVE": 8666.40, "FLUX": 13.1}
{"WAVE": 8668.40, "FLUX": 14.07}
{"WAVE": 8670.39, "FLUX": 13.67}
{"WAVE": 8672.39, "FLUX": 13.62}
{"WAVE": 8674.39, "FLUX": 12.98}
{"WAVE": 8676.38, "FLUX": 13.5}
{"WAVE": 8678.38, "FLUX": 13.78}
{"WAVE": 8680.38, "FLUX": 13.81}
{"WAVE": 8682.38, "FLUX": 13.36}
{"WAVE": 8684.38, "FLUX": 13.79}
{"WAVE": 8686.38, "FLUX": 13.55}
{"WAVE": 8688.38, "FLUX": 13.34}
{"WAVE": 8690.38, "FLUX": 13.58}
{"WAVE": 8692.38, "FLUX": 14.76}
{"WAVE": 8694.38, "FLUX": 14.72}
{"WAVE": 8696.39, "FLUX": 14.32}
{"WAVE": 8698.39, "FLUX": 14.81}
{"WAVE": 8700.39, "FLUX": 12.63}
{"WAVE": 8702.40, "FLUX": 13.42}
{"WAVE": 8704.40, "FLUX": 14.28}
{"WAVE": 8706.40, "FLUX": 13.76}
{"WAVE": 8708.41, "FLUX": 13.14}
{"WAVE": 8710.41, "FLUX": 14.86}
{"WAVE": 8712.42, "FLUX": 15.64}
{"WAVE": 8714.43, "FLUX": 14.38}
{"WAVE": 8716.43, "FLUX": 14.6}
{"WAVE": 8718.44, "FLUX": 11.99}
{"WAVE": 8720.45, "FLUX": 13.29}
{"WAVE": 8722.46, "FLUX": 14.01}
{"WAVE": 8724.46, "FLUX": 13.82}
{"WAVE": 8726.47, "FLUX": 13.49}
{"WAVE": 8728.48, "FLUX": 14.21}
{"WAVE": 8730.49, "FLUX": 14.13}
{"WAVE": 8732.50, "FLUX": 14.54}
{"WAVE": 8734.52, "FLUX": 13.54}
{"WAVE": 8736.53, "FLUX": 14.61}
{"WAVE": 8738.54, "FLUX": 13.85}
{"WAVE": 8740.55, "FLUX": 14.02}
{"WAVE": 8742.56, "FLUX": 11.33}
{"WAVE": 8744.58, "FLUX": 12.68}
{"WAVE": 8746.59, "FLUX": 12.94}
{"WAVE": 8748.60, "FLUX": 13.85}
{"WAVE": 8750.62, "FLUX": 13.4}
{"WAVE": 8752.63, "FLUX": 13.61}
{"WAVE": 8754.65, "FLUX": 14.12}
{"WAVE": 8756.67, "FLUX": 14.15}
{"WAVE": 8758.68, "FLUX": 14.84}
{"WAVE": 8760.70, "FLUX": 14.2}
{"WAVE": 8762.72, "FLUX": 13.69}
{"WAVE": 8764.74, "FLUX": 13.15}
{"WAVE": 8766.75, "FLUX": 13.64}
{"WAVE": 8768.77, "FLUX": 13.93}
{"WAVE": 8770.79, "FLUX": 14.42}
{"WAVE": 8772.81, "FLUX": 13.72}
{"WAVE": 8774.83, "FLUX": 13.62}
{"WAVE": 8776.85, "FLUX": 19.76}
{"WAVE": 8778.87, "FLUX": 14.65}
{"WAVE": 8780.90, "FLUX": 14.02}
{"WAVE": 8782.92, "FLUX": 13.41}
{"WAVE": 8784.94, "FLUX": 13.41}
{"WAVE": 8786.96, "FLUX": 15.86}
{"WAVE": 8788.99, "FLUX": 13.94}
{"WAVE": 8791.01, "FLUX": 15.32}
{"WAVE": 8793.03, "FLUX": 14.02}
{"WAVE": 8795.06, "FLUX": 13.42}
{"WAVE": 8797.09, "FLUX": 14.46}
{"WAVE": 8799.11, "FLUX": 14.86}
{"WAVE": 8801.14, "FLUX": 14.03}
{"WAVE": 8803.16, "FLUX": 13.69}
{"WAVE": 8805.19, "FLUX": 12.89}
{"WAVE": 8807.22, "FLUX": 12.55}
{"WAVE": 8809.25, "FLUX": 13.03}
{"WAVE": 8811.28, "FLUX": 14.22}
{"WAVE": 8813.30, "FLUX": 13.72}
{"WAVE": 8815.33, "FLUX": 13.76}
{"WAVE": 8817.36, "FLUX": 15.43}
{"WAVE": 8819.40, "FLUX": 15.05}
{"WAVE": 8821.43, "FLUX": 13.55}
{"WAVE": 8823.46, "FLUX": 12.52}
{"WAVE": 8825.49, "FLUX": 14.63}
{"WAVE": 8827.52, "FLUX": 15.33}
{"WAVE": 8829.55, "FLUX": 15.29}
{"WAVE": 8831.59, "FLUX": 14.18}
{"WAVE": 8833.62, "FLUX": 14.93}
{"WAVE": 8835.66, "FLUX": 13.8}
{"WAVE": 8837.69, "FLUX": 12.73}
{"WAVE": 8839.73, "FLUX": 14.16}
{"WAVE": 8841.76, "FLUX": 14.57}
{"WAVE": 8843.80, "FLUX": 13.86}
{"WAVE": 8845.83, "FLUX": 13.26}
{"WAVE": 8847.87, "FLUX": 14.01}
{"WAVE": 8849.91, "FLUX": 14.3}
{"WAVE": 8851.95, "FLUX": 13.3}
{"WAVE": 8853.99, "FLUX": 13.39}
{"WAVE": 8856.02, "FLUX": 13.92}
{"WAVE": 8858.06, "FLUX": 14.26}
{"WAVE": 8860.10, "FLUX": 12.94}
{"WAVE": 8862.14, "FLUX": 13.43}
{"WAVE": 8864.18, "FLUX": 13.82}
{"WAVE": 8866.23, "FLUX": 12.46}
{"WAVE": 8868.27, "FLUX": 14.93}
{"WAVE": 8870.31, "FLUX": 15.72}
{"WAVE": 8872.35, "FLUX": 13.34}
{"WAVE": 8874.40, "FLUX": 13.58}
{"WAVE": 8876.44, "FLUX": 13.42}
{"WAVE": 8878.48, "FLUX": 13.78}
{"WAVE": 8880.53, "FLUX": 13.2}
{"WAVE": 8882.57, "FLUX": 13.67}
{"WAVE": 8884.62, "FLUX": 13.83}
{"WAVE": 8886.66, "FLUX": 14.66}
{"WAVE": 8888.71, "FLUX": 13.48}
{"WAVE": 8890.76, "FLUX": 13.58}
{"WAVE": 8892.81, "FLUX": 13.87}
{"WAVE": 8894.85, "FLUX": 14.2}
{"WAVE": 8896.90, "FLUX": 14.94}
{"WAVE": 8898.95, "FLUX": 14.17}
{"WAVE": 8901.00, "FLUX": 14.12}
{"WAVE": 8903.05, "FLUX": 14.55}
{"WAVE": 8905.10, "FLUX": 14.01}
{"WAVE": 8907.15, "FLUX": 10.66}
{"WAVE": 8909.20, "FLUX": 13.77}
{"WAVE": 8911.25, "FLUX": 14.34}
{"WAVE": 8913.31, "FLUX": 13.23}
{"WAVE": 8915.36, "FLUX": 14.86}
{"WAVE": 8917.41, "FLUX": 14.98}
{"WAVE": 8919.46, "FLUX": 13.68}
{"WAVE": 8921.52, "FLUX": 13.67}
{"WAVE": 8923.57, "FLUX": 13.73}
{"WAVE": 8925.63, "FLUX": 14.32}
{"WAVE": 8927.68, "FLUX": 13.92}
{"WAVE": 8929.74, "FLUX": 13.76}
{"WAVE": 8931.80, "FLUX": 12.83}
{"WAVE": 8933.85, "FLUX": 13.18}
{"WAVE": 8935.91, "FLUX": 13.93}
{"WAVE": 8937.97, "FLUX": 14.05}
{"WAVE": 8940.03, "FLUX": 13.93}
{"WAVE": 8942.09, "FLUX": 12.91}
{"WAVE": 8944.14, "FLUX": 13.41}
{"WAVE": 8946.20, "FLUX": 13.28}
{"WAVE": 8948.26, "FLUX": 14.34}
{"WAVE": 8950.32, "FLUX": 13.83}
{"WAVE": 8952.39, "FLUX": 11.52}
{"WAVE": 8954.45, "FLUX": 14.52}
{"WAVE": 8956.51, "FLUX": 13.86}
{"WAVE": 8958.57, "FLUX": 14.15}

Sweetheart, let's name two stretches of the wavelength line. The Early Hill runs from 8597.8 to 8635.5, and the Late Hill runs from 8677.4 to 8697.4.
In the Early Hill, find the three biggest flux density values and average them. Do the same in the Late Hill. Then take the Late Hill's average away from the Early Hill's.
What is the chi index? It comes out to 1.0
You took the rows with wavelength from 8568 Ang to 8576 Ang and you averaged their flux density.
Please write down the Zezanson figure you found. 14.6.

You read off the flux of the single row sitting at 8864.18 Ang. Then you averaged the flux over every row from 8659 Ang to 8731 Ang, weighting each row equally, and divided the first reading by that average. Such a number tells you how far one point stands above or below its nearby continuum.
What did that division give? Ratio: 1.02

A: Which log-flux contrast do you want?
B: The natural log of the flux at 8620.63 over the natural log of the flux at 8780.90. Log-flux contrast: 1.019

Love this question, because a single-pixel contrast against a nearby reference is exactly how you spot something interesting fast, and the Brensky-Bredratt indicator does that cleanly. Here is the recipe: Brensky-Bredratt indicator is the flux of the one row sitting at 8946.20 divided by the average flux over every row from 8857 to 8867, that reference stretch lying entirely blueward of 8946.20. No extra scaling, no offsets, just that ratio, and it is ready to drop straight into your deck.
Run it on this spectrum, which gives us 0.99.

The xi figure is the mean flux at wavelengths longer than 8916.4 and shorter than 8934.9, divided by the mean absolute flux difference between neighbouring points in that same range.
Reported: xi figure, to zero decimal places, 29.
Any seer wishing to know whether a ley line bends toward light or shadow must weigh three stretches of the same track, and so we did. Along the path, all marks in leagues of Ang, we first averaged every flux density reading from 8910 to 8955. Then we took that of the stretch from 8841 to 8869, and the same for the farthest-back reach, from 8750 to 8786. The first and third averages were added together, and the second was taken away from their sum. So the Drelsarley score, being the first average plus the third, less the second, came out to 14.2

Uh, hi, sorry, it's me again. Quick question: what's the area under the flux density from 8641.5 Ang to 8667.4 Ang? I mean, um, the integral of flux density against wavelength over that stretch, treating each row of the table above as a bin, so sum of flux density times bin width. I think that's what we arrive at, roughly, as 331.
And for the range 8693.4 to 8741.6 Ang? 675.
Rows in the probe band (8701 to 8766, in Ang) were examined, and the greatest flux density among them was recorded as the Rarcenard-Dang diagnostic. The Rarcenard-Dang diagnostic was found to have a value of 15.64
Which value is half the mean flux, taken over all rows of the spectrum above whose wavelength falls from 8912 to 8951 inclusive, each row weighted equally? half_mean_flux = 6.89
